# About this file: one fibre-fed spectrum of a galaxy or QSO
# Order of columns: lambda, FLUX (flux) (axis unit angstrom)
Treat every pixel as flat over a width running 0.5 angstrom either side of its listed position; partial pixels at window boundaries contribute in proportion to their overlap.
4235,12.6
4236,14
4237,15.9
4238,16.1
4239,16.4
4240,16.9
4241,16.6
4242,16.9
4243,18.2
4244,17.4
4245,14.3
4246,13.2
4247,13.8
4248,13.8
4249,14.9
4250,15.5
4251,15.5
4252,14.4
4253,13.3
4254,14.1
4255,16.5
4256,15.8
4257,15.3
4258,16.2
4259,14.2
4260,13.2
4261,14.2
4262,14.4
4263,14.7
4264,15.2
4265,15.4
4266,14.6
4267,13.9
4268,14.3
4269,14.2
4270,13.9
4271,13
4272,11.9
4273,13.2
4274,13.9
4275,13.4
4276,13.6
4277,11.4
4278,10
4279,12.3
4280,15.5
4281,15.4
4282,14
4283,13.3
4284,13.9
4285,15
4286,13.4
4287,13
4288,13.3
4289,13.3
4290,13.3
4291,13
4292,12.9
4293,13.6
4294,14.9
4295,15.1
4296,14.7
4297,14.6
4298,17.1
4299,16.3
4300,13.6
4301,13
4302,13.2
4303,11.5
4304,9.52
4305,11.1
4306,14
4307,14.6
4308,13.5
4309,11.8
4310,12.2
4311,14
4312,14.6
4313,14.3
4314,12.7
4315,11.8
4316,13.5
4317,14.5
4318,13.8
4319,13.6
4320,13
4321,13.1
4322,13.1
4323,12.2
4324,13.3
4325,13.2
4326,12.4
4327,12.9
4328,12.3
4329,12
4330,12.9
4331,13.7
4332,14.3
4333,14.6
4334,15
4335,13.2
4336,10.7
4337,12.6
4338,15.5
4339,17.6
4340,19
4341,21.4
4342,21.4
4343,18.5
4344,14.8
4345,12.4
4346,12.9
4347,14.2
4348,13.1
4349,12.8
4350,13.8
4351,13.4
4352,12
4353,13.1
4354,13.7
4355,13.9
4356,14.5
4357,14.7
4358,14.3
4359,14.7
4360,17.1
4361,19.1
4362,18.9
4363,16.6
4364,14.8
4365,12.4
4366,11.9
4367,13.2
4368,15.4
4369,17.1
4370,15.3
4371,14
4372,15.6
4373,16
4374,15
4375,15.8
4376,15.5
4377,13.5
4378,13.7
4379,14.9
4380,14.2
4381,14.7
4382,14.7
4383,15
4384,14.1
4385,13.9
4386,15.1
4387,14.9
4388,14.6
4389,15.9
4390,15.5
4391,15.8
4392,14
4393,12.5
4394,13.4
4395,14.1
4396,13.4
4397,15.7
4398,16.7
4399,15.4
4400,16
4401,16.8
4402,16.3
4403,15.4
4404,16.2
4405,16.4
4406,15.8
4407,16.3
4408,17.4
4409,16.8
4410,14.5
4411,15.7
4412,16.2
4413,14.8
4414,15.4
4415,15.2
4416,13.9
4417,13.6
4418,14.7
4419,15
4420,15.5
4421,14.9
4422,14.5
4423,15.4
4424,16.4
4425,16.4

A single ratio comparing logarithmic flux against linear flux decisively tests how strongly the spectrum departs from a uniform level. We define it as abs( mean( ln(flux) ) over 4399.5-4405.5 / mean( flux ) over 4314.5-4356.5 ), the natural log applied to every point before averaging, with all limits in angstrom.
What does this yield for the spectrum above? 0.198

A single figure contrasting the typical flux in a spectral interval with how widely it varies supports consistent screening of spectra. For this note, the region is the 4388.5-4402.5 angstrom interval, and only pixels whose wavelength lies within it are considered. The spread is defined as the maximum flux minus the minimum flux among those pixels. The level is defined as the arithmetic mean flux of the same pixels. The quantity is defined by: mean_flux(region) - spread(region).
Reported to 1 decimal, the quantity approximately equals 10.8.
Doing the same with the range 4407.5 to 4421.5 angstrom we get 11.5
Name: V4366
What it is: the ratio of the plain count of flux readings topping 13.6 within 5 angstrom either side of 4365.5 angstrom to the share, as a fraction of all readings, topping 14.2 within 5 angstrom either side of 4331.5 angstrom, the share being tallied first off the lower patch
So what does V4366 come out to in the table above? 23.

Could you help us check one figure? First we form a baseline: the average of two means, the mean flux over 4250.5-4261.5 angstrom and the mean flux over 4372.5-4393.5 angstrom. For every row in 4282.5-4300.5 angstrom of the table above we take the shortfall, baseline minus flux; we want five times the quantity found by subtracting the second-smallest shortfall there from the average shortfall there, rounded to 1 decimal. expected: 10.9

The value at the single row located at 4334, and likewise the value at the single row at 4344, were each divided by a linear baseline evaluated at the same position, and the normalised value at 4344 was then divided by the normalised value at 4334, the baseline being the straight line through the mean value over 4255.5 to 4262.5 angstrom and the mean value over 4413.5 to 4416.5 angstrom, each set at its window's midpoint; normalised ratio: 0.99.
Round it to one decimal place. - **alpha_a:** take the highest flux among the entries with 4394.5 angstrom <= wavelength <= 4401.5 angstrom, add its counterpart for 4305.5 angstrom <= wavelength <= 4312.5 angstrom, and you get 31.4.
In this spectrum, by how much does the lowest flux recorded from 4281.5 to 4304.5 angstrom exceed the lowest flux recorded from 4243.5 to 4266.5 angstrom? -3.7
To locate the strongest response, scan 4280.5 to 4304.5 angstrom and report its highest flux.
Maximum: 17.1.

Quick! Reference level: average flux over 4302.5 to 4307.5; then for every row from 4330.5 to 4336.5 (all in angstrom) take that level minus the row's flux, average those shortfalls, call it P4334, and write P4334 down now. -1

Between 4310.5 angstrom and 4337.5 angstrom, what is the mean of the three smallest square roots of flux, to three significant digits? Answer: 3.39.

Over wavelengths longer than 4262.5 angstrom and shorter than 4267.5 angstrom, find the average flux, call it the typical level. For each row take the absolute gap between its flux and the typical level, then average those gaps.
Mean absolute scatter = 0.43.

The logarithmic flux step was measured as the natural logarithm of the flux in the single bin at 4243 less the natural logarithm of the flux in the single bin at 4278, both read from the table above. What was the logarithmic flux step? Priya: 0.60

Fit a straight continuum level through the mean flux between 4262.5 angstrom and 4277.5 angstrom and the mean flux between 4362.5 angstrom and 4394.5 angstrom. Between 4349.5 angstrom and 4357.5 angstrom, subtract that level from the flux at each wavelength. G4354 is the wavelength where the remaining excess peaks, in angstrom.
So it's 4357 angstrom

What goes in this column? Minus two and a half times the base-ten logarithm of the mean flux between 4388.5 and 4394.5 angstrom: -2.90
